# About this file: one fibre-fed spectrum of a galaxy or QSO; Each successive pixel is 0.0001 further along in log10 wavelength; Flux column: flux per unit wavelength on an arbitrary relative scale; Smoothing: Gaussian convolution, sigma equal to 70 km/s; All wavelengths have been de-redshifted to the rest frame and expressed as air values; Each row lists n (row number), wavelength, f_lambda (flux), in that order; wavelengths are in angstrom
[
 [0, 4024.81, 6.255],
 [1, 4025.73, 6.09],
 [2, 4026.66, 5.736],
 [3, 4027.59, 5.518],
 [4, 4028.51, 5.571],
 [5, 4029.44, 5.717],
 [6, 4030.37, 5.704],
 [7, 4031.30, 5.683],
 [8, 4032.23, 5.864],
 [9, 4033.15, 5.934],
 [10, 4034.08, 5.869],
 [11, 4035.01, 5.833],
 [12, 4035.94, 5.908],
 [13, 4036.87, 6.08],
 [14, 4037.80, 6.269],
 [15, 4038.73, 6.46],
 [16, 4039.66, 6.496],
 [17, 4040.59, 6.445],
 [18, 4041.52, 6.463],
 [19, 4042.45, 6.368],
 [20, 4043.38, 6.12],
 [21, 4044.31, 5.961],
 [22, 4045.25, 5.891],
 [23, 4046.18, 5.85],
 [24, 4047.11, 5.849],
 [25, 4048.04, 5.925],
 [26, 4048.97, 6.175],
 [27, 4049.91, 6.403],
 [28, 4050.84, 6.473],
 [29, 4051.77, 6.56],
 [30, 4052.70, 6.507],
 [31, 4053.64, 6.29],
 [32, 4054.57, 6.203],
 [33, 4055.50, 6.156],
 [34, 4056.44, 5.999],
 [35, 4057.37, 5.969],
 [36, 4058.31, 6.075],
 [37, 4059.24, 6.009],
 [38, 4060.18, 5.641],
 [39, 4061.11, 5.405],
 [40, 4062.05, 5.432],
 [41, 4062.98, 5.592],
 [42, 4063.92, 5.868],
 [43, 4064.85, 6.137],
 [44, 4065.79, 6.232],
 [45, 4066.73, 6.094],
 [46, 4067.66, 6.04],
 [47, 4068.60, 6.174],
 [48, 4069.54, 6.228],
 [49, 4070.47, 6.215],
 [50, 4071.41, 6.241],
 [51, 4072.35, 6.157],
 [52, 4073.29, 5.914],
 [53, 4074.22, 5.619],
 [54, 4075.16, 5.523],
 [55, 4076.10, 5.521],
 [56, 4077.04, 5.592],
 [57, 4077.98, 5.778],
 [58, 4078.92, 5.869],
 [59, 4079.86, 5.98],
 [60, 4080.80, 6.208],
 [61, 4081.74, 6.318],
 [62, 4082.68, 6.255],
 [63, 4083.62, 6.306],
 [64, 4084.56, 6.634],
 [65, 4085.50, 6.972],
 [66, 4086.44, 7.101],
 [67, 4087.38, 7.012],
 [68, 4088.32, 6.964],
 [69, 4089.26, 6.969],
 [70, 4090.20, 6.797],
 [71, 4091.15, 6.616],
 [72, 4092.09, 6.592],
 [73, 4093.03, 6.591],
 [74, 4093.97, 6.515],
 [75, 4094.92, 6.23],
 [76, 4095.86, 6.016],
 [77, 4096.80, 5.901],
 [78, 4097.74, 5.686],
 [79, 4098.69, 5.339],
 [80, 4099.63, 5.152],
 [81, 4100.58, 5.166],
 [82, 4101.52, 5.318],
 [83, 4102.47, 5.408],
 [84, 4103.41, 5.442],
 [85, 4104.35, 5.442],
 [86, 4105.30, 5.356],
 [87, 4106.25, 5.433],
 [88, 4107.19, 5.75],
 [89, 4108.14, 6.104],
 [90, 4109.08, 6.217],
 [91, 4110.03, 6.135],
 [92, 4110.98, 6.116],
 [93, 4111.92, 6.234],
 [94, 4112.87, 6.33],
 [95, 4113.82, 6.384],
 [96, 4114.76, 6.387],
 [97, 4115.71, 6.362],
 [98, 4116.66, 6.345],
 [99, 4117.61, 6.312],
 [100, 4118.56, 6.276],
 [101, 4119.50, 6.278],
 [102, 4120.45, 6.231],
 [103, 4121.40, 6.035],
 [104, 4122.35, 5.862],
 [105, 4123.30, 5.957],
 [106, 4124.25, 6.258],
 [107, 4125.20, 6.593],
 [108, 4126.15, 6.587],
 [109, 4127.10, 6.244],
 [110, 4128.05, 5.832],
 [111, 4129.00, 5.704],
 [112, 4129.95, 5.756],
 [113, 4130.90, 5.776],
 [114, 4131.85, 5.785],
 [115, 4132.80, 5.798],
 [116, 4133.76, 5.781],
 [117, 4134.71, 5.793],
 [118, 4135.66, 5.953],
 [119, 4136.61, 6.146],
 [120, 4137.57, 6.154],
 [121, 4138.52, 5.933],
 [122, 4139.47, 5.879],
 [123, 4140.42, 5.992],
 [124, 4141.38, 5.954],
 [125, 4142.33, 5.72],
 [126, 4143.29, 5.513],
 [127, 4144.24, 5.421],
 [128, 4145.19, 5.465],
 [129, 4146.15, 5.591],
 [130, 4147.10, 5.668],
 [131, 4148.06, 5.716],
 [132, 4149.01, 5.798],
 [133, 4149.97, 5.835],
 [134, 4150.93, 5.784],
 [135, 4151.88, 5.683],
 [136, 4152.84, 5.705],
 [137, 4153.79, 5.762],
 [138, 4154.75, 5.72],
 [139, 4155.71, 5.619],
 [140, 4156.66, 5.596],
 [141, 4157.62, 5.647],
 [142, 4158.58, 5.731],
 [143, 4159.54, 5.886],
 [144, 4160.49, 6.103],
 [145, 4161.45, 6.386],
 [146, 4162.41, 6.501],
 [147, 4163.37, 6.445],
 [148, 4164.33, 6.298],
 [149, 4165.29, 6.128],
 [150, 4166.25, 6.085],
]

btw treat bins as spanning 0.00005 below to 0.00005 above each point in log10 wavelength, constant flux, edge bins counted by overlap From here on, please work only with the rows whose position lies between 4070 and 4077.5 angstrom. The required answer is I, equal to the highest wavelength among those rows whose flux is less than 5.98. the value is 4077.04 angstrom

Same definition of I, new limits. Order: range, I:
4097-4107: 4106.25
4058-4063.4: 4062.98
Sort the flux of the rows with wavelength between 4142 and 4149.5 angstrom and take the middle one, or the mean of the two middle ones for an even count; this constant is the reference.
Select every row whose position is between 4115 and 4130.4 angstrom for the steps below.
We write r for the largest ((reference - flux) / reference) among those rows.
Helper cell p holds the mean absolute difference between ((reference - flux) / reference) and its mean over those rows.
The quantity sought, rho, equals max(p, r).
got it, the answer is 0.041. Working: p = 0.041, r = -0.01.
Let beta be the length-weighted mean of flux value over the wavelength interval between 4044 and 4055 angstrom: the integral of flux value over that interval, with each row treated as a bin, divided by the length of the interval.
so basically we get 6.2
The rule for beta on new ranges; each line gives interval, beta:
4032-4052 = 6.1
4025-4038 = 5.8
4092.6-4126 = 6.0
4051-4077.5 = 6.0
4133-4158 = 5.8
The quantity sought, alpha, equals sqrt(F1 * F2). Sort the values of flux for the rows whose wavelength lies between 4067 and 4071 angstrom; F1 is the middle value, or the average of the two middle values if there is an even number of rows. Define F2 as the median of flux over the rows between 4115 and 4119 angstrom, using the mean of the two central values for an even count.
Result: 6.26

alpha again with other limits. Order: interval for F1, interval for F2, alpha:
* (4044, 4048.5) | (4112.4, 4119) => 6.11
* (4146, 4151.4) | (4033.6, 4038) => 5.83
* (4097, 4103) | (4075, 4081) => 5.55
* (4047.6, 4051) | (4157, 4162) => 6.08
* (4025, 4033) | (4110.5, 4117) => 6.02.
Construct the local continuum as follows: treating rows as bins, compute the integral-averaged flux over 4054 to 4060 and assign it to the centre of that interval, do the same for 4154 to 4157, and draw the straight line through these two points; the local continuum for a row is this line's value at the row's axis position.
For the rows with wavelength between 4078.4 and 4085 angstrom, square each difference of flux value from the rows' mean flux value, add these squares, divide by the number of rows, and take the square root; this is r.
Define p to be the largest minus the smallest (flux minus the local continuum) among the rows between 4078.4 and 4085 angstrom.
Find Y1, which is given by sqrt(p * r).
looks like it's 0.4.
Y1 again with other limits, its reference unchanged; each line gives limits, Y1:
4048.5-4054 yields 0.2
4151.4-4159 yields 0.1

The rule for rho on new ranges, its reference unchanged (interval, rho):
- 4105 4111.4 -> 0.055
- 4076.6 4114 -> 0.085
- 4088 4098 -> 0.063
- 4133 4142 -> 0.017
